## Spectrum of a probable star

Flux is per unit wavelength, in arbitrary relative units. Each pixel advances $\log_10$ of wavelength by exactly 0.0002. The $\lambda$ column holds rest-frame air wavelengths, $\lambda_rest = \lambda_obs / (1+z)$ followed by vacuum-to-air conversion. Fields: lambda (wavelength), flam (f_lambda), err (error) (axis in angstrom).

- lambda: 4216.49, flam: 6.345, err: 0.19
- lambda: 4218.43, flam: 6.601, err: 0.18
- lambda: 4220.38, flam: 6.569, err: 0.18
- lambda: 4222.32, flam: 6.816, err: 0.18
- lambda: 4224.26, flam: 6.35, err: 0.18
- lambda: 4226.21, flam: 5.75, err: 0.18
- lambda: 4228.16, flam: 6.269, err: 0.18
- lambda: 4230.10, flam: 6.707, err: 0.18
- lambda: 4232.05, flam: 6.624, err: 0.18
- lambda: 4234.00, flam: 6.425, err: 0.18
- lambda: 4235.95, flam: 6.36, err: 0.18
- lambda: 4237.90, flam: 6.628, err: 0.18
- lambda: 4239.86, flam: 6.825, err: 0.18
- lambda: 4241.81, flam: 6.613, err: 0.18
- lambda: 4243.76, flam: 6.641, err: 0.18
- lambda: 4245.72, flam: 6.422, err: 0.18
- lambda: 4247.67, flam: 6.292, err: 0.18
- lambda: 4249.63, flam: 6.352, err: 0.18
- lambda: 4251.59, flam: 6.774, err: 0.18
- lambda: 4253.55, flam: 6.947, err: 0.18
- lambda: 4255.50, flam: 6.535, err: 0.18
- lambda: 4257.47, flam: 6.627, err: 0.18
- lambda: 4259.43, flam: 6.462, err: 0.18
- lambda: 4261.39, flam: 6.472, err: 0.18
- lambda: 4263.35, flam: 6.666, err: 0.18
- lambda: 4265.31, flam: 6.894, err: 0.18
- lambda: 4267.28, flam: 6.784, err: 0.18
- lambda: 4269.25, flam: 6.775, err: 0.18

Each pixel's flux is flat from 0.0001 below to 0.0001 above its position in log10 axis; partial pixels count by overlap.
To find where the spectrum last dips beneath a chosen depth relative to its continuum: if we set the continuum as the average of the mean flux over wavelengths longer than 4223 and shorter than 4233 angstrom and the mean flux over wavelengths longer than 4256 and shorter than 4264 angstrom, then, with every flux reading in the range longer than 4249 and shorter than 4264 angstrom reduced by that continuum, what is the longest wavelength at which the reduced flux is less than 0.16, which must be 4261.39 angstrom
